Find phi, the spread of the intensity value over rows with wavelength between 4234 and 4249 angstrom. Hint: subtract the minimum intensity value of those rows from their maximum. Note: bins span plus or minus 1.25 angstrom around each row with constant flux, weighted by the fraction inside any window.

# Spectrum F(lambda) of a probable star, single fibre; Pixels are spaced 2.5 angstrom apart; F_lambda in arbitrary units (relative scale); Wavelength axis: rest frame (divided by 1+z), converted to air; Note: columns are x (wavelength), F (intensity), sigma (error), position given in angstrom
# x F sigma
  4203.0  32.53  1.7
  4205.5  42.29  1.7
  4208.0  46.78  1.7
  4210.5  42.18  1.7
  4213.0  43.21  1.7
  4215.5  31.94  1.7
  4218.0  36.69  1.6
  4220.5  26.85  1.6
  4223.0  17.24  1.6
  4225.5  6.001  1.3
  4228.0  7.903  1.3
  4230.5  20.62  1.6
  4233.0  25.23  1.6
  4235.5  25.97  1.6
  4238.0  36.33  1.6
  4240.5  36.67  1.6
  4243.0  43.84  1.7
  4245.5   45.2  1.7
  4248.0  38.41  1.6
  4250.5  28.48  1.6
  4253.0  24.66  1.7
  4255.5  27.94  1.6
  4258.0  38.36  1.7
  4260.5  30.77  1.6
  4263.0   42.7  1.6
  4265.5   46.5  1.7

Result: 19.2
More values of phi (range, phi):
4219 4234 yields 20.8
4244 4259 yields 20.5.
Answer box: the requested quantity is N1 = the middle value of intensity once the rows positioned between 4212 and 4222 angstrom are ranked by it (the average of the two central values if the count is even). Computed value 34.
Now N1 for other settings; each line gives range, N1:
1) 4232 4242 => 31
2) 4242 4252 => 41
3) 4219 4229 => 13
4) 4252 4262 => 29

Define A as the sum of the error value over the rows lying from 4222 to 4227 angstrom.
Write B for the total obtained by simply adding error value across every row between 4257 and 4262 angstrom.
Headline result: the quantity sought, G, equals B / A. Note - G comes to 1.14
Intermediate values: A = 2.90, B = 3.30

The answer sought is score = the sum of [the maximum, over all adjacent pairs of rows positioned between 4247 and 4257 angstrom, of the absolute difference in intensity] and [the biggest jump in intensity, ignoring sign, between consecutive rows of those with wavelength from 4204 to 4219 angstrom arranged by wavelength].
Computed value 21.20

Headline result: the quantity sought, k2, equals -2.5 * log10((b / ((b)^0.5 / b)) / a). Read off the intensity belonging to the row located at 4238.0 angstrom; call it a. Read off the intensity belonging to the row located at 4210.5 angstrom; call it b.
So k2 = -2.2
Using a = 36.33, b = 42.18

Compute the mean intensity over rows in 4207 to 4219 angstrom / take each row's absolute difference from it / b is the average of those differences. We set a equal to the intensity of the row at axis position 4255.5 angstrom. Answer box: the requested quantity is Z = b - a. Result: -23.3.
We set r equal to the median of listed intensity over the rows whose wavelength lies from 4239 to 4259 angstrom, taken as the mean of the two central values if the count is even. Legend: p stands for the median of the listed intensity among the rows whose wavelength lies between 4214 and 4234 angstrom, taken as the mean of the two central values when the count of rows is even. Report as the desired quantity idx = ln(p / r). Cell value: -0.49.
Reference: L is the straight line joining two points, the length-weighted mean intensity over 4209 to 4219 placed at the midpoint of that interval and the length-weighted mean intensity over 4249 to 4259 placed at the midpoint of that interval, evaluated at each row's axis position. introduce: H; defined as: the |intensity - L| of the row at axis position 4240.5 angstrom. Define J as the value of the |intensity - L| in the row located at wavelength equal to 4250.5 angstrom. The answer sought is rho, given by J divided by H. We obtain 0.6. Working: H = 3.8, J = 2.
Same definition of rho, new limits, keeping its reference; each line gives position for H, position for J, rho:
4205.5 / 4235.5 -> 4.9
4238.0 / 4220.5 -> 3.6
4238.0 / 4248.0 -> 2.5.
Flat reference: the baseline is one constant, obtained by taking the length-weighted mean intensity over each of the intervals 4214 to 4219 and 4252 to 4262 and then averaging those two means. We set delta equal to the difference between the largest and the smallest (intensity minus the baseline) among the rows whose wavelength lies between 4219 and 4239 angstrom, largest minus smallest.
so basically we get 30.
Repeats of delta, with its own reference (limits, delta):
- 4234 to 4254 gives 21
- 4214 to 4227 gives 31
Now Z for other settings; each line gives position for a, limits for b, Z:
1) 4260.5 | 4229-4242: -24.7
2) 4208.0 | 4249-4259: -42.5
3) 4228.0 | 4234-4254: -1.5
